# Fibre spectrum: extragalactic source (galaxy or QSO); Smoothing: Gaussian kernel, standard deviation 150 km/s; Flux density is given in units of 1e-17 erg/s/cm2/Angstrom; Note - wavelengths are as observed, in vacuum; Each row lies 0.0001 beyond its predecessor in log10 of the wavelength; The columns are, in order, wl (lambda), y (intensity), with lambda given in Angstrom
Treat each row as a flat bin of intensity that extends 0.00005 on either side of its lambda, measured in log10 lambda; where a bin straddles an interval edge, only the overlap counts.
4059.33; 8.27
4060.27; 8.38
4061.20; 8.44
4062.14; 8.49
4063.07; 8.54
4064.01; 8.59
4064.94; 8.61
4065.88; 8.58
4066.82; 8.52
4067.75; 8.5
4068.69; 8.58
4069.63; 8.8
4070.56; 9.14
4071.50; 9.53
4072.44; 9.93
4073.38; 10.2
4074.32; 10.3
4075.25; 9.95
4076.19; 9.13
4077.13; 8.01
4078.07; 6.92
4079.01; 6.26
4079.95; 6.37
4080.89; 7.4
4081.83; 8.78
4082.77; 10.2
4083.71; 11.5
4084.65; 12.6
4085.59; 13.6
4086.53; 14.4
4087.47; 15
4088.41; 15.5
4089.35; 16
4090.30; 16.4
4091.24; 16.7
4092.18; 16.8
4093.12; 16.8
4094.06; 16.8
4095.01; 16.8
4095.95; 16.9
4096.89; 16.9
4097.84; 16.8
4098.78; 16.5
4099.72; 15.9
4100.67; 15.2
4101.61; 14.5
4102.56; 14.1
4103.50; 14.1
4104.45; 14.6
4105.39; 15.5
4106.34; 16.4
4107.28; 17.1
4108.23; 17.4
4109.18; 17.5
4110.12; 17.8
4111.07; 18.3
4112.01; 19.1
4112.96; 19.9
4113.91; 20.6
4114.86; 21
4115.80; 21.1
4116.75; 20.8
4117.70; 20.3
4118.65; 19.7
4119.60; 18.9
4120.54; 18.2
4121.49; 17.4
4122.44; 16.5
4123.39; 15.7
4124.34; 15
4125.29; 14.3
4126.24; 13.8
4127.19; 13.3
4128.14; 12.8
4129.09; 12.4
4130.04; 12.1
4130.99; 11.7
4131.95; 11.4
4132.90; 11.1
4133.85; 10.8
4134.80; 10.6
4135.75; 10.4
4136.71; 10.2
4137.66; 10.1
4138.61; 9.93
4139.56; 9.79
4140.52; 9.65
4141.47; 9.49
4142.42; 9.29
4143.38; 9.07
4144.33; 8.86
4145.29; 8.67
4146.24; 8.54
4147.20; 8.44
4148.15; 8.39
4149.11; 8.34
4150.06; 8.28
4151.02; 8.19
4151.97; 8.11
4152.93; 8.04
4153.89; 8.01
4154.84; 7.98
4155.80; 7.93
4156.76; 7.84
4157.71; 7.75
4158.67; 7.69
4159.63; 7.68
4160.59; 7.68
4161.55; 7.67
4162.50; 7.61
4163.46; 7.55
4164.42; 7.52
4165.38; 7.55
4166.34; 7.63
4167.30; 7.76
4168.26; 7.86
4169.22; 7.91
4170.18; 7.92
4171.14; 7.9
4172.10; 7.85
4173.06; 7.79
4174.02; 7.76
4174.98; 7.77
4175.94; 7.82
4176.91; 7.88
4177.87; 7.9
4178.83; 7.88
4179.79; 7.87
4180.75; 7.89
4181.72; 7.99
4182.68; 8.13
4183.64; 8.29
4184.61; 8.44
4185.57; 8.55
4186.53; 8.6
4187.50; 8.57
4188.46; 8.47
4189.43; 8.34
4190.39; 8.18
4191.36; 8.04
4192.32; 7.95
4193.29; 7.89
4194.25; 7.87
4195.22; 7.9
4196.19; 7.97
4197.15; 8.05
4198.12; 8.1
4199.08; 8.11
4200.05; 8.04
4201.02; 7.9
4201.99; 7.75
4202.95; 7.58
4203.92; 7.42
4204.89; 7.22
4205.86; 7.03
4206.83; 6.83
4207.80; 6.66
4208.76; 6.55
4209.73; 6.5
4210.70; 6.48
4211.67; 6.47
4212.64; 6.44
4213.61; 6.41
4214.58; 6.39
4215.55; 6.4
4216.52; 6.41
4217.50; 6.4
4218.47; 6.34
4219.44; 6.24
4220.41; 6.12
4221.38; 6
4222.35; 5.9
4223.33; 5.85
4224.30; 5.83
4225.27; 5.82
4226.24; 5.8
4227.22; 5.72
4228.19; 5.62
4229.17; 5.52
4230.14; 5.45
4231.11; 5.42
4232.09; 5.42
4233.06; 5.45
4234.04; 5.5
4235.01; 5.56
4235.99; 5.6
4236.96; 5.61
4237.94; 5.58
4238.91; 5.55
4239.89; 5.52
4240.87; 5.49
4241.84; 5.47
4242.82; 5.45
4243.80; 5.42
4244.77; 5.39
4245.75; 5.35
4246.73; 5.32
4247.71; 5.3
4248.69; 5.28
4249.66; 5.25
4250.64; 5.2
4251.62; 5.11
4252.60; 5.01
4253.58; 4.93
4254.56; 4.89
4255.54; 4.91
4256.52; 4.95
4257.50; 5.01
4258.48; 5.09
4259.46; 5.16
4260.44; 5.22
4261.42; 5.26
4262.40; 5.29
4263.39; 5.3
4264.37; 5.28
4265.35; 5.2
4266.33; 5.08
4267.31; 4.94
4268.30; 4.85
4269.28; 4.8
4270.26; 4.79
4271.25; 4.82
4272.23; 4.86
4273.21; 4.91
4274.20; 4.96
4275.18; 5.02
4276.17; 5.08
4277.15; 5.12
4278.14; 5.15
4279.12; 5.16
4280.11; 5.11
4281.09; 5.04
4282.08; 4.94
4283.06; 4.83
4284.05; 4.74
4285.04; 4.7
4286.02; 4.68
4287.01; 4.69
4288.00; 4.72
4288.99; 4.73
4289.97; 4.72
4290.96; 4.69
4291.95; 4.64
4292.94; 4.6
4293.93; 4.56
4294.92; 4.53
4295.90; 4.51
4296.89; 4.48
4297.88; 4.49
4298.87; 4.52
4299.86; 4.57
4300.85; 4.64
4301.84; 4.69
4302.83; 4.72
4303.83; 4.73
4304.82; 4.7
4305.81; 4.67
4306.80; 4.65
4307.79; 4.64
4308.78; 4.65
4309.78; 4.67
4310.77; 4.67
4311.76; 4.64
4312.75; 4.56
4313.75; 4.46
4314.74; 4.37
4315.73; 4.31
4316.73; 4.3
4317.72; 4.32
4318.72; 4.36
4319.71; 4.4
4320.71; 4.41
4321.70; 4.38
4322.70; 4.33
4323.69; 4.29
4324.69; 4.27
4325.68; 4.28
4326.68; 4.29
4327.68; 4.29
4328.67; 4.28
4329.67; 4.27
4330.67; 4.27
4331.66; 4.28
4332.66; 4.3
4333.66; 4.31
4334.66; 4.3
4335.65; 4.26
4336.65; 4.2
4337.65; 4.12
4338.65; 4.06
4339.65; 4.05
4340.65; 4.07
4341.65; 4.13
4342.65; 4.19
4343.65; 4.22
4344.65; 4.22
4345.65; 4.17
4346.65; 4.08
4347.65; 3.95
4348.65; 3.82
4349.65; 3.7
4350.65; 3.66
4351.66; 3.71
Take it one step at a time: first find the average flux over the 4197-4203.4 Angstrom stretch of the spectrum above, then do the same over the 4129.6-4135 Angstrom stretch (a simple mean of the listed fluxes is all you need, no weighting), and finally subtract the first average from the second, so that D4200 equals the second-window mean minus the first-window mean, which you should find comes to 3.4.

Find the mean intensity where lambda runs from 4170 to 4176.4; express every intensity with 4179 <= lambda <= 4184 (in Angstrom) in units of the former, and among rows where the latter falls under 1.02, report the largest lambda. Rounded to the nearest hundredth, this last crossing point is 4180.75 Angstrom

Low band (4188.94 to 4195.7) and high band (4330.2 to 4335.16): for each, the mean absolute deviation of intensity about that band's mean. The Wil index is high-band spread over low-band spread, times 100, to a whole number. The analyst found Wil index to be 10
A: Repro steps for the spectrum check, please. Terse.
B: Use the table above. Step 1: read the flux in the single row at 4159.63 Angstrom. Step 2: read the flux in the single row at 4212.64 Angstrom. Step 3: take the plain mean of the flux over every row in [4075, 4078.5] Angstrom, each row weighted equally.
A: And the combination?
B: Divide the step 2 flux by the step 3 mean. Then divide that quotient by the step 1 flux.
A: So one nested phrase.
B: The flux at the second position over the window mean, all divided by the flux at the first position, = 0.10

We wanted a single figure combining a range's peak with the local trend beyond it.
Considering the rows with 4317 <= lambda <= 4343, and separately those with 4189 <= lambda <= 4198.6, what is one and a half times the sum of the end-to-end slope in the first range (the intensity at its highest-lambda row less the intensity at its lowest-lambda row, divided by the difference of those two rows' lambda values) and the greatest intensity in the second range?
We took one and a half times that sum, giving 13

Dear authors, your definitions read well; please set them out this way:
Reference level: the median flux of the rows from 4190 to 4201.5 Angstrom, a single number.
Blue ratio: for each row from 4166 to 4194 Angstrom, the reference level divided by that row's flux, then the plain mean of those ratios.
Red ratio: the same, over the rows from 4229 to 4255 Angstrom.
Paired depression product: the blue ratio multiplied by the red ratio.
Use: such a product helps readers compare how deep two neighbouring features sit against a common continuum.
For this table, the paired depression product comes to 1.49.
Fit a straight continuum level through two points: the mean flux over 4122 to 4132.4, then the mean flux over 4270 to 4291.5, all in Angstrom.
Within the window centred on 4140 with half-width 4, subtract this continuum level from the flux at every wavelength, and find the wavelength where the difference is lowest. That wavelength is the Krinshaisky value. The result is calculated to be 4143.38 Angstrom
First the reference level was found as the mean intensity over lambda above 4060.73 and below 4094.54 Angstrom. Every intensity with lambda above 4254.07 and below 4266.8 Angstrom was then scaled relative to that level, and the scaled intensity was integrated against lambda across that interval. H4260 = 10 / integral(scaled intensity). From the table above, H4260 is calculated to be 1.7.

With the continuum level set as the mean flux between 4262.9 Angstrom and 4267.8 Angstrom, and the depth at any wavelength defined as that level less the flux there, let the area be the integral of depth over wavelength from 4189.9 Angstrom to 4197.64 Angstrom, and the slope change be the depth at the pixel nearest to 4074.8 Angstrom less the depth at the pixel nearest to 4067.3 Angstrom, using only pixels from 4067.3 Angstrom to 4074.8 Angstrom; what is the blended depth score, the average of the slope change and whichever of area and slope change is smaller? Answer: -12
